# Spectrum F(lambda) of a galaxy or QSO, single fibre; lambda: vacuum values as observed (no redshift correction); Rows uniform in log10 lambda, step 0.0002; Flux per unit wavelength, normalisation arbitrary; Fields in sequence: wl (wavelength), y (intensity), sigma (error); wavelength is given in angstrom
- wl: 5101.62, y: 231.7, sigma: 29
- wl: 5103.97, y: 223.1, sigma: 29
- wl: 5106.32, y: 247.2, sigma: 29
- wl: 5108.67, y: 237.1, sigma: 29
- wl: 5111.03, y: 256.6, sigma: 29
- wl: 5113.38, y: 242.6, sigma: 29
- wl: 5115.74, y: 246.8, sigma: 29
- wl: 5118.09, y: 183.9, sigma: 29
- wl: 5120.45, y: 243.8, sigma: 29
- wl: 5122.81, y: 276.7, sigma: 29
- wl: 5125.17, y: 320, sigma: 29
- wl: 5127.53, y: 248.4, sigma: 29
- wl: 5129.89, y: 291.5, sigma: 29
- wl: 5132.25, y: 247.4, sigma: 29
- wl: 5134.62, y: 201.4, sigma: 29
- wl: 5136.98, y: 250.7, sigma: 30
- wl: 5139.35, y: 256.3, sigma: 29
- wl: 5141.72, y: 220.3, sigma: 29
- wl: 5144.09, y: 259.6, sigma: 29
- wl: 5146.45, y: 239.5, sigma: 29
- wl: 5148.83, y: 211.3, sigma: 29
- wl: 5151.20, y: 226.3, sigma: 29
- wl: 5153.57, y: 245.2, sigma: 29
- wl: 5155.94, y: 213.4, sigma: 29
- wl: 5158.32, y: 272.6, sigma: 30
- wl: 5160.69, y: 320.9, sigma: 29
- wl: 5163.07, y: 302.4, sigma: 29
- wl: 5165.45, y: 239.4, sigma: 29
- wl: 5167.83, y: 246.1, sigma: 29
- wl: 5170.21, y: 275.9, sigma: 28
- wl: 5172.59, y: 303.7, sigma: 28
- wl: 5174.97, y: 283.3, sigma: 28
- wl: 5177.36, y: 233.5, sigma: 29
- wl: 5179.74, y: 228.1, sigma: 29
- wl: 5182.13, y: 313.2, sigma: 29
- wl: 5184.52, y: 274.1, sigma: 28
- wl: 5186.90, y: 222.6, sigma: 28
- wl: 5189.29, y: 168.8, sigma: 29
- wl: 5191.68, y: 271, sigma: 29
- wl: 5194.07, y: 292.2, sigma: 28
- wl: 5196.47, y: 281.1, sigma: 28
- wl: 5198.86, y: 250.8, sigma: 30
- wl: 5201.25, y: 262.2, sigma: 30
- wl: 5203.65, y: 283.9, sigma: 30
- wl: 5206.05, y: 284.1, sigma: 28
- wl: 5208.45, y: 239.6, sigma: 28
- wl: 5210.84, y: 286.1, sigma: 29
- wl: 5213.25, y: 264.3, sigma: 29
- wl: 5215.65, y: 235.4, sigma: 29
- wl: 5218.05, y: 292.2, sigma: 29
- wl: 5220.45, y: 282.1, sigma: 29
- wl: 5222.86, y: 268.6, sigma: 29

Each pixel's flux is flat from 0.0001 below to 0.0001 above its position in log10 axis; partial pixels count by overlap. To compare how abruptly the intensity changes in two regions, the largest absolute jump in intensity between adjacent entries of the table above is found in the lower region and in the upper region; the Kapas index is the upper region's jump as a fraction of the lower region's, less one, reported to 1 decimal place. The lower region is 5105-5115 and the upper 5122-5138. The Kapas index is 2.7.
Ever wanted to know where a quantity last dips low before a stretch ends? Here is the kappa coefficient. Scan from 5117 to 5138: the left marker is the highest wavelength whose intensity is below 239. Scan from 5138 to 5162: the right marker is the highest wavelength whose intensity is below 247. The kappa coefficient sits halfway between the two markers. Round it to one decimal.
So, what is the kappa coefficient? 5145.3 angstrom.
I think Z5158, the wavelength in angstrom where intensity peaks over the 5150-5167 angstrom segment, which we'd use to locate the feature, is 5160.69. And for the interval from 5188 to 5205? 5194.07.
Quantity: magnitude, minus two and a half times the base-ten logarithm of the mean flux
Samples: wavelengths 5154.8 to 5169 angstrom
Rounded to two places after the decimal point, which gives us -6.06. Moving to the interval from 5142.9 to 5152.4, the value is -5.92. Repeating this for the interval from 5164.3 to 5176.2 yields -6.08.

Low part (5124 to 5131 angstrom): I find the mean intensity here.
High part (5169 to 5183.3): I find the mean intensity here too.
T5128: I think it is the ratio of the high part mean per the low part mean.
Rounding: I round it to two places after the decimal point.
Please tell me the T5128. 0.95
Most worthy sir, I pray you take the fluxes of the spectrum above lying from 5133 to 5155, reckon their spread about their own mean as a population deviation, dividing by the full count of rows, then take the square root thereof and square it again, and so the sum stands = 19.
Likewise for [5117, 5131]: 43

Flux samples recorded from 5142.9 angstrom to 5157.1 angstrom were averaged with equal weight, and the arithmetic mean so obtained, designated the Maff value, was 233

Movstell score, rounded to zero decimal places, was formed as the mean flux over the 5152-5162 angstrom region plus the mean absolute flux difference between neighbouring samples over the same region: 309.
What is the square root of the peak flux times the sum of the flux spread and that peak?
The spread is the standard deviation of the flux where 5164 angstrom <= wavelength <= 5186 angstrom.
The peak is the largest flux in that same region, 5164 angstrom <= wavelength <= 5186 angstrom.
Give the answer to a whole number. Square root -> 328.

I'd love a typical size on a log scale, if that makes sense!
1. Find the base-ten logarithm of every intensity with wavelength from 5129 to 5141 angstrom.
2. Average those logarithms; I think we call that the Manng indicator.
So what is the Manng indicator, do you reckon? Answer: 2.39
